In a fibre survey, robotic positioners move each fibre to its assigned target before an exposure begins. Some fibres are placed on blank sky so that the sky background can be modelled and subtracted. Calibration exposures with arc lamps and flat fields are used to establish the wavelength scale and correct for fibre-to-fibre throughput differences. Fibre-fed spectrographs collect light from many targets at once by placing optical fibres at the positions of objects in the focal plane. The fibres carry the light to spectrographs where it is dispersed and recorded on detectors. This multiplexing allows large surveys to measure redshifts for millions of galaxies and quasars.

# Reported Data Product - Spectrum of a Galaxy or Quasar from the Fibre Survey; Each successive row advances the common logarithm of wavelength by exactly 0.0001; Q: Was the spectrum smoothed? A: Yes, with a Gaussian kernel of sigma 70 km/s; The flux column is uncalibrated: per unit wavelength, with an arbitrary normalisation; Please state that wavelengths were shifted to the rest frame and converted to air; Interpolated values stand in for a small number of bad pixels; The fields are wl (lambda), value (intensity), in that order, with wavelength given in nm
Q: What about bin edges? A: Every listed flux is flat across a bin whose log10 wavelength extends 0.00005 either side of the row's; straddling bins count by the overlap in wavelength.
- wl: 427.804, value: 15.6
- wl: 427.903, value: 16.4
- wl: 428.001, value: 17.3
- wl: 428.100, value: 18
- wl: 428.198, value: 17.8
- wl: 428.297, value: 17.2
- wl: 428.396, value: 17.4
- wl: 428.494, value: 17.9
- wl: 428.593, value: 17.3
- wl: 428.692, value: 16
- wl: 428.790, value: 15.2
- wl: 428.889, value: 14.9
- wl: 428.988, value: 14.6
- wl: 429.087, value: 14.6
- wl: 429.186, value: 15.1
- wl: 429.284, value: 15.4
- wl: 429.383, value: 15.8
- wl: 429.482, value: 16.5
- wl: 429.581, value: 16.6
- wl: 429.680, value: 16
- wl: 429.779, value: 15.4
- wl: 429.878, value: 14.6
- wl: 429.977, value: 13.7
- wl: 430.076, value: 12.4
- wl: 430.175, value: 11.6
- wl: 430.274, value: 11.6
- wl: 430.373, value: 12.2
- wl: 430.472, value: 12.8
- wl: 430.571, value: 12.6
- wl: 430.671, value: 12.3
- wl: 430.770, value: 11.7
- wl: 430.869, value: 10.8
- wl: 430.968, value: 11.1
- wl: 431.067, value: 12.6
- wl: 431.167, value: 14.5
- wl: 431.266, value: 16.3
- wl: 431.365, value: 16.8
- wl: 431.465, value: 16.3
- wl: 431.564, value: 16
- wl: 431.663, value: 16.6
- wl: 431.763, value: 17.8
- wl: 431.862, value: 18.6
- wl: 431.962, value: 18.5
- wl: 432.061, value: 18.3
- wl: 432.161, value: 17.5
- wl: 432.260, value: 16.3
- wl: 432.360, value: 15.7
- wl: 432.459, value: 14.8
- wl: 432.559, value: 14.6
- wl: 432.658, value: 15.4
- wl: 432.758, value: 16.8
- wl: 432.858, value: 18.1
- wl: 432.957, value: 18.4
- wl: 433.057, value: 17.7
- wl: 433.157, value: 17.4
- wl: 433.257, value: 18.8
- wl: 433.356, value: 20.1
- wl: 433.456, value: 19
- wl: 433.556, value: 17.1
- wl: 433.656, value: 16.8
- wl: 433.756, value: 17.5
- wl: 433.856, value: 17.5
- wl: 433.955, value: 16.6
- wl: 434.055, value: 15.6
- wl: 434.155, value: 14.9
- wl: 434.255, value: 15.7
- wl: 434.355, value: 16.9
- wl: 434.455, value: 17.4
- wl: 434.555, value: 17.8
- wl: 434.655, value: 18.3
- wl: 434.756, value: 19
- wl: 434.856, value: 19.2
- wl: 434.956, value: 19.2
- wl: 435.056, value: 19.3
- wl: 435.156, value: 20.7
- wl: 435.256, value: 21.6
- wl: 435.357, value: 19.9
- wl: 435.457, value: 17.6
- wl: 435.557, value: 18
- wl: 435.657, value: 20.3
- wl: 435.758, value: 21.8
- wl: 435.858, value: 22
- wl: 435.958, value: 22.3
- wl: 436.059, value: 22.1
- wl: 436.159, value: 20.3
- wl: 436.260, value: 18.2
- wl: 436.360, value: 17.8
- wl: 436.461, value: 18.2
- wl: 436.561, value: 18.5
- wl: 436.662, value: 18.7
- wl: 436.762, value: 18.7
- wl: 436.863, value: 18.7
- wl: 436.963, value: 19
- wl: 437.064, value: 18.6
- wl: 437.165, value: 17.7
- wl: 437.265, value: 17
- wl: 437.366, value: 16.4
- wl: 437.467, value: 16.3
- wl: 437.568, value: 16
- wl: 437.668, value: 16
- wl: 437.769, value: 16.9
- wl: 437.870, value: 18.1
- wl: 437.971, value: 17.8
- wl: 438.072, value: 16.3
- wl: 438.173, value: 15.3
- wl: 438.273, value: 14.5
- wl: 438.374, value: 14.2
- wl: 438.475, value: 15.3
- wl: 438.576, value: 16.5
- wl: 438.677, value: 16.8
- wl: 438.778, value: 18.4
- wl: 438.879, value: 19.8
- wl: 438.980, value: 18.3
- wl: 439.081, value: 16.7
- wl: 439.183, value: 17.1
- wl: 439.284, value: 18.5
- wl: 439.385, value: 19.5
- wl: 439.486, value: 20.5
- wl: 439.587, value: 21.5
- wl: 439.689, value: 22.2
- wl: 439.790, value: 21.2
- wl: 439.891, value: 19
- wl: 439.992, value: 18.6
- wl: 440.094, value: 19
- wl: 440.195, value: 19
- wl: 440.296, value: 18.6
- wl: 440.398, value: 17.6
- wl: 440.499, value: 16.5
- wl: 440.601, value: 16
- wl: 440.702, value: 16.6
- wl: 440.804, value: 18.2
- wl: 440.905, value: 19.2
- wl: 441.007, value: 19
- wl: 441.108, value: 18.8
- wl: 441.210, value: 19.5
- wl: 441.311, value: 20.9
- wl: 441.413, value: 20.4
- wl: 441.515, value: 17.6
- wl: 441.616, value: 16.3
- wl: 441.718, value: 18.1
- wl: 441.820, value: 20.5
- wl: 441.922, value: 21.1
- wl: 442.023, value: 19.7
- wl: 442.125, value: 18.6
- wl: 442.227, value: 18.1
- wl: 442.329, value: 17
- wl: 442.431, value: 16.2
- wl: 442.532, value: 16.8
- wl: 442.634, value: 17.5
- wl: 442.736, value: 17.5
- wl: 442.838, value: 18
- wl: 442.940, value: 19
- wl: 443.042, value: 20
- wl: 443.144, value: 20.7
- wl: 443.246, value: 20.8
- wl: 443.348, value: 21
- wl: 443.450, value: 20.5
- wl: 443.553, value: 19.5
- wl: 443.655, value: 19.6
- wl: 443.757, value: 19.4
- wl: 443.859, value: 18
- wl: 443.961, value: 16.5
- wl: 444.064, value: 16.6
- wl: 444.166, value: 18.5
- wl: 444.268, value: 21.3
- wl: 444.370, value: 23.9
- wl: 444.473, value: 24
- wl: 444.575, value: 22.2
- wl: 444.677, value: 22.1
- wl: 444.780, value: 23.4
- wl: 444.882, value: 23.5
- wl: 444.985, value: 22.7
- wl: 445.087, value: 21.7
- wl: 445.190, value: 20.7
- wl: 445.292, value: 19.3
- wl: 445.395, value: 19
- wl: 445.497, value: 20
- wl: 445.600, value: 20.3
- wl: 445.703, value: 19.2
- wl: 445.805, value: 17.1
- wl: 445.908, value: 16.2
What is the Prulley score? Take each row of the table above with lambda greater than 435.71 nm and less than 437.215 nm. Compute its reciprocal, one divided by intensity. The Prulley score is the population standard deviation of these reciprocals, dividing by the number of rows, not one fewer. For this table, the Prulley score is 0.0041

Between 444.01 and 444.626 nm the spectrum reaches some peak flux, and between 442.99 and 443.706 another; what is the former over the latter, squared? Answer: 1.31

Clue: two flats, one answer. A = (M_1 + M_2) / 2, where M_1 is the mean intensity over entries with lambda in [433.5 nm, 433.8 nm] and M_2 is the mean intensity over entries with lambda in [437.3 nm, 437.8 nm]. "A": 16.7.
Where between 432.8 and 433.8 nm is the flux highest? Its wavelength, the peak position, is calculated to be 433.356 nm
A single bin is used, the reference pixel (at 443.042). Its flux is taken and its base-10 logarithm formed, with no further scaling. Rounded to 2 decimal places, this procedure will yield 1.30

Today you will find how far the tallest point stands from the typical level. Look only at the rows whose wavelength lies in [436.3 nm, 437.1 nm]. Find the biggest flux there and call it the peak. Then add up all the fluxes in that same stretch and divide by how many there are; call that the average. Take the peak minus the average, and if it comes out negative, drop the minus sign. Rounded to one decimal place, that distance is 0.5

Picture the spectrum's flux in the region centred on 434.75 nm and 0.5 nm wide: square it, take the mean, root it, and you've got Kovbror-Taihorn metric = 18.7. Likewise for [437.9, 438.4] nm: 15.7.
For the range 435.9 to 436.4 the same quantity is 20.2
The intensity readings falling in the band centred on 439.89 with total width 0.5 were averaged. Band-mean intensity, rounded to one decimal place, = 20.0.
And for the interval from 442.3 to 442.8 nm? 17.0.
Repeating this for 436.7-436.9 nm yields 18.7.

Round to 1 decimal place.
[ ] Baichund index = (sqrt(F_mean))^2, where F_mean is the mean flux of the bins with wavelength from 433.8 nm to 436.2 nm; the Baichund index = 18.9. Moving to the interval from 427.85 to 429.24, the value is 16.4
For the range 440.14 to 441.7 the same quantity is 18.3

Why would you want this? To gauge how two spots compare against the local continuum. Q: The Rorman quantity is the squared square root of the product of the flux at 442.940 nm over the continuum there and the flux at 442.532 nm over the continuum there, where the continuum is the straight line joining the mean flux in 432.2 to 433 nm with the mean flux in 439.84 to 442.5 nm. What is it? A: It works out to 0.90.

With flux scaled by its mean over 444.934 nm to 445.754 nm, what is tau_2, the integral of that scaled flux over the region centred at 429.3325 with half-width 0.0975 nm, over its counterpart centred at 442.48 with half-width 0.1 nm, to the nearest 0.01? 0.92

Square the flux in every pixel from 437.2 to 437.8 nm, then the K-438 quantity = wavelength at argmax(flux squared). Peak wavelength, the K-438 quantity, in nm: 437.265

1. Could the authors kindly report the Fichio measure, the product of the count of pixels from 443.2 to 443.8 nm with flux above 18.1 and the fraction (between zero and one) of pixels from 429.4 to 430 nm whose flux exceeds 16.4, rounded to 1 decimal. 2.0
